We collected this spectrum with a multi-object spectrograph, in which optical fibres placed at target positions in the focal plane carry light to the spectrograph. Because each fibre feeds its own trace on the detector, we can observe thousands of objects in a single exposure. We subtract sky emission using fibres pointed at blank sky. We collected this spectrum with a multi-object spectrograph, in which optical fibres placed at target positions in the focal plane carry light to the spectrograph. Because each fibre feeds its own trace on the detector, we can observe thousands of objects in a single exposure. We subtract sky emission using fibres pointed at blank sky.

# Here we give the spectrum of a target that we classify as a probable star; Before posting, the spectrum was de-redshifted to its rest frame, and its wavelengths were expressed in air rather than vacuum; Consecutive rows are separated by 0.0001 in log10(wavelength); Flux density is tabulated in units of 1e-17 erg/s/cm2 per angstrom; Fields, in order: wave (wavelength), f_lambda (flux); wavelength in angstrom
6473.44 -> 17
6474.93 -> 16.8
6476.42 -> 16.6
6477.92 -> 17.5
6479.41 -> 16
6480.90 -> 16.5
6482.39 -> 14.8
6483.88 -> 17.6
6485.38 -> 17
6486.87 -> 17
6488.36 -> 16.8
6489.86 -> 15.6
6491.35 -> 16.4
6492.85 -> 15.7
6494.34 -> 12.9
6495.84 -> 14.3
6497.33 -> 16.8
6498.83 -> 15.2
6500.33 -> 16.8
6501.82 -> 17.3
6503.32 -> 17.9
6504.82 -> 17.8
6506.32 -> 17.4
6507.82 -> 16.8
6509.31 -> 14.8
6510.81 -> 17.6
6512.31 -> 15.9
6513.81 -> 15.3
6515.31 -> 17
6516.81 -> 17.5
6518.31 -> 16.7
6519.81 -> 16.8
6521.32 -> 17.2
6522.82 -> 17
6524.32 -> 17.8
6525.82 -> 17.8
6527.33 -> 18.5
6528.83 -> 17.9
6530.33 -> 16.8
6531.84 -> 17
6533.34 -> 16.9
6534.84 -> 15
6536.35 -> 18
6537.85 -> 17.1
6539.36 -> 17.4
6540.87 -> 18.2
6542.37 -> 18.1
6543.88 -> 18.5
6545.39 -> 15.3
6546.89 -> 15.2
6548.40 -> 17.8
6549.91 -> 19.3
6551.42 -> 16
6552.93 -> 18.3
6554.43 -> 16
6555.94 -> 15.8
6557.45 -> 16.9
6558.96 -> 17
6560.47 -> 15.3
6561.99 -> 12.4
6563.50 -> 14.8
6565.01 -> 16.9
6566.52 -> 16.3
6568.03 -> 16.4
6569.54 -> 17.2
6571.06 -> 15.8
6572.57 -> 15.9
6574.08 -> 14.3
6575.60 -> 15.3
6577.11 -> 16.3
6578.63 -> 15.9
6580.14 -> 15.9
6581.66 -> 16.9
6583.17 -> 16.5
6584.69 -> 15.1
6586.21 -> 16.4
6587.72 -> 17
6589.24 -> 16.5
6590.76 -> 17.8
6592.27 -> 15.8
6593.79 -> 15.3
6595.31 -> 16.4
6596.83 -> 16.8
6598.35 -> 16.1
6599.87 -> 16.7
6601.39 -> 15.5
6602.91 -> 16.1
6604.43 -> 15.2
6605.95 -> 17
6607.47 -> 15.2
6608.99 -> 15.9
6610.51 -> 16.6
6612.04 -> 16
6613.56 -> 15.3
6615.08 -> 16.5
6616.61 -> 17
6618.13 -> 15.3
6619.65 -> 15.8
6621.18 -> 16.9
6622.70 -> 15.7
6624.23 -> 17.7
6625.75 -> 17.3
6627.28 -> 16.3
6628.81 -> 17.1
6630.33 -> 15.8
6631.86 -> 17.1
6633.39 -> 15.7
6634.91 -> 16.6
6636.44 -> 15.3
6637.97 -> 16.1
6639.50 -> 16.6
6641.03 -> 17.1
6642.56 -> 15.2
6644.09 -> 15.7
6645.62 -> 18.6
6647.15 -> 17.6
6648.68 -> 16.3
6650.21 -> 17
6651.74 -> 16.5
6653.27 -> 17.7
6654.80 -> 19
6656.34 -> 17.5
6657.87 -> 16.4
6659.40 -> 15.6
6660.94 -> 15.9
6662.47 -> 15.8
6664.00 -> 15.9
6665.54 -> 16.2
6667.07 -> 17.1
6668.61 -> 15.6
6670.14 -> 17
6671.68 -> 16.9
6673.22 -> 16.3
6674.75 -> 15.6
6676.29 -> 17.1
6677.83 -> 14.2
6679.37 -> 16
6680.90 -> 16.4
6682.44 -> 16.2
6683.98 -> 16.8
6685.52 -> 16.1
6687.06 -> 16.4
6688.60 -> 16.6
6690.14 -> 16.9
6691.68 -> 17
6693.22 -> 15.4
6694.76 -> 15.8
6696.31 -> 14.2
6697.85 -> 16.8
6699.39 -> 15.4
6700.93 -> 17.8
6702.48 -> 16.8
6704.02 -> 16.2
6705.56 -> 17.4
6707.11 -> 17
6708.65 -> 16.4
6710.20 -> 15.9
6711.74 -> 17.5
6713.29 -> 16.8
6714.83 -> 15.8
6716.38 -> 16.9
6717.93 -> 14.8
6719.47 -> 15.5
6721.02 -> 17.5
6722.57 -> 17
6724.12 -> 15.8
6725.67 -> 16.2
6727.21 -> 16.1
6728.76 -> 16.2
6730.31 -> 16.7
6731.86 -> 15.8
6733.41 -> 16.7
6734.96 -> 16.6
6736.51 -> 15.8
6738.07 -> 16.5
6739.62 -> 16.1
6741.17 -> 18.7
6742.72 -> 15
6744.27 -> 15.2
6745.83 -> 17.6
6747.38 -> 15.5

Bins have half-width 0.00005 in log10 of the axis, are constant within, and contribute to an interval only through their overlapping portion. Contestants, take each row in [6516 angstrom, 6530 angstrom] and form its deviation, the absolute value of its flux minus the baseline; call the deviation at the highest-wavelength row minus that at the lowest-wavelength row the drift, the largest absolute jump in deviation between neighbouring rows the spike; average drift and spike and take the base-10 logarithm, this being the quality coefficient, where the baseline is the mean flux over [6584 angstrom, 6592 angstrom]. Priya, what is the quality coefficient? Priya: -0.22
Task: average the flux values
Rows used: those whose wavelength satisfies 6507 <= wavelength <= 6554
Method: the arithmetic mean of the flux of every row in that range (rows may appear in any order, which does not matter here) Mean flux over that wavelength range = 17.1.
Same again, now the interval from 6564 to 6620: 16.1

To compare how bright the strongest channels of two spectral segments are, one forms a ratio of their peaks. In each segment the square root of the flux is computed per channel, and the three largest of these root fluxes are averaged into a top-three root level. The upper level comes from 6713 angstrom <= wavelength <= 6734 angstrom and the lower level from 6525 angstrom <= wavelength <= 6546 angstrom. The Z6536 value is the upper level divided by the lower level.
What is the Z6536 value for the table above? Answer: 0.96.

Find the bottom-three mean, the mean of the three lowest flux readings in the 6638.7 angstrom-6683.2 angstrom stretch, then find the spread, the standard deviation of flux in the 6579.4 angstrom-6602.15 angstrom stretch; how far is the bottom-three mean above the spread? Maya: 14.3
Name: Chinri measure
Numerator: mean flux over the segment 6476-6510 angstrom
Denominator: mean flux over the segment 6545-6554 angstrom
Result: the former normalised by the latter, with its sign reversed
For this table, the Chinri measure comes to -0.96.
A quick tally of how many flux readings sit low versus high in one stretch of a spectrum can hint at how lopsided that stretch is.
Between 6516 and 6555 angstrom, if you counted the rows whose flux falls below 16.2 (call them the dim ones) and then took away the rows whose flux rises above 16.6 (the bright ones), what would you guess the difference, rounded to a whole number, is -16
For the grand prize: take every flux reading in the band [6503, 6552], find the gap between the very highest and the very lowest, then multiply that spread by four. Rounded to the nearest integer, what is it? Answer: 18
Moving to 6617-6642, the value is 10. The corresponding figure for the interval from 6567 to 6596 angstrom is 14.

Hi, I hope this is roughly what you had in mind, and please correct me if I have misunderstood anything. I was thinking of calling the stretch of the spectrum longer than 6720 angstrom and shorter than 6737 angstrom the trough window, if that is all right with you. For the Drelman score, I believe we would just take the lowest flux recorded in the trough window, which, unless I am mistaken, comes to 15.8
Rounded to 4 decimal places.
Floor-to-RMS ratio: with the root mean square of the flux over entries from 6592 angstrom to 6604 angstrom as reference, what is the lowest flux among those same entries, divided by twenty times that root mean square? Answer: 0.0475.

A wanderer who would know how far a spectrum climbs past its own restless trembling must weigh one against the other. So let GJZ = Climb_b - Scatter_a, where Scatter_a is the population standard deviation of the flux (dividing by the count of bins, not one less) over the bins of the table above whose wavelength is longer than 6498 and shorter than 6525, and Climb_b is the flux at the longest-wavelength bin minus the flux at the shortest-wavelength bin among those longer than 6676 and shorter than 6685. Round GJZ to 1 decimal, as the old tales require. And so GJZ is -1.2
